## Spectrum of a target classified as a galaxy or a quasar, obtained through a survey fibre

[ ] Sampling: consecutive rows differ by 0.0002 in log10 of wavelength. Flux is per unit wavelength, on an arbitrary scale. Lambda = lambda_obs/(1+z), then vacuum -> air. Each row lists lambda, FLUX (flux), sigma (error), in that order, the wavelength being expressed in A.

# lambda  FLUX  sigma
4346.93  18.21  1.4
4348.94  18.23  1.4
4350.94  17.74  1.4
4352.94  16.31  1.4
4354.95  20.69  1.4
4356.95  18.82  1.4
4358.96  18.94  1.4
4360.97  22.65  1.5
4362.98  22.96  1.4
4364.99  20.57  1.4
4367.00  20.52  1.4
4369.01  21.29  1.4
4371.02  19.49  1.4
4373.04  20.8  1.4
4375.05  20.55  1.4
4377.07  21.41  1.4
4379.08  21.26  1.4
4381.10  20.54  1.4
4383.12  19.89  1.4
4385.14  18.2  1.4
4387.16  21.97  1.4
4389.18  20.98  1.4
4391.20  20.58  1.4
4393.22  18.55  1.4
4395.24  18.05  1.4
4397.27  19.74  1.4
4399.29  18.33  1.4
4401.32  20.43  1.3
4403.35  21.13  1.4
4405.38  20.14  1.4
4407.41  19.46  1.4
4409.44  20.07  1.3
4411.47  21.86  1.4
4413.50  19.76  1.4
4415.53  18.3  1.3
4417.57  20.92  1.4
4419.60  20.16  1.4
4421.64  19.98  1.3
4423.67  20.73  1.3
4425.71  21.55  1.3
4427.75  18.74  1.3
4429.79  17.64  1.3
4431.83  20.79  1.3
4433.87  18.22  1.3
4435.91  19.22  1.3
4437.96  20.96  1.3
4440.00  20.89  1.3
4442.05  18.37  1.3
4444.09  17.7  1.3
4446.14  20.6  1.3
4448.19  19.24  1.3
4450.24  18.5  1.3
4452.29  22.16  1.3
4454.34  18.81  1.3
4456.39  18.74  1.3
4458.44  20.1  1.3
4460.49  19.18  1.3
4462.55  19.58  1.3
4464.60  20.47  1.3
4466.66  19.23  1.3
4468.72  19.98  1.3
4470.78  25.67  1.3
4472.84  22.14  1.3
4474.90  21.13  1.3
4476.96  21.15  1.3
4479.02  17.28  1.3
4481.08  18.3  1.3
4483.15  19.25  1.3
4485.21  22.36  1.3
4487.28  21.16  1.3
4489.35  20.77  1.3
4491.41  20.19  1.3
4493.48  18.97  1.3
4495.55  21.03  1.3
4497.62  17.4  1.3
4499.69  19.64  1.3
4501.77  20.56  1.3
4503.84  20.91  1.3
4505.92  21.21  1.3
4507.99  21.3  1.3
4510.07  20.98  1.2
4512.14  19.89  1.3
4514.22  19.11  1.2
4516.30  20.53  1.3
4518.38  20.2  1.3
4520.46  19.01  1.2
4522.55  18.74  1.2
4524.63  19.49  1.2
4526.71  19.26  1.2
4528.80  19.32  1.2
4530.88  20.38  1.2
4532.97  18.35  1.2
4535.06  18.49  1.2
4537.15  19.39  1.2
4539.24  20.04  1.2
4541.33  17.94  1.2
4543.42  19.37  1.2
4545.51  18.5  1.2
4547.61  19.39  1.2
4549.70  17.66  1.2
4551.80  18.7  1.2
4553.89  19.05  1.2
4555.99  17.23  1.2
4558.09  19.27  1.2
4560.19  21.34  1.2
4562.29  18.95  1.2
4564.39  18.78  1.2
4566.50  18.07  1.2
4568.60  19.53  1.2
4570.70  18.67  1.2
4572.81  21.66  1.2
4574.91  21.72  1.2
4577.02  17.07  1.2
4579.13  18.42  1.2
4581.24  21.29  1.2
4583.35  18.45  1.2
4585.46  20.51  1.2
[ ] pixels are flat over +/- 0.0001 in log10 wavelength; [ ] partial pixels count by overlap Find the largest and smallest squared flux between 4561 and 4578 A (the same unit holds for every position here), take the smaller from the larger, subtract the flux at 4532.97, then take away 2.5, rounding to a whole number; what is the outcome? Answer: 160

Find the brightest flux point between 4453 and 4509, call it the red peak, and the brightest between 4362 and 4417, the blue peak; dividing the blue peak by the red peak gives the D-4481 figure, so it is 0.89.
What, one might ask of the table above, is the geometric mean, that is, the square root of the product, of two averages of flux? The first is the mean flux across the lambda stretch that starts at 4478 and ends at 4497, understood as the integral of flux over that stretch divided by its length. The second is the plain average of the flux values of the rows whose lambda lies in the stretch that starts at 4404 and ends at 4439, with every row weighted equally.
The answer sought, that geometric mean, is 19.9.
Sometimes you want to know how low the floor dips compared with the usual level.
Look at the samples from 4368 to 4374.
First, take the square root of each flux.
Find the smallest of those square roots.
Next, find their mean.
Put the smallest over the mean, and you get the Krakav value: 0.975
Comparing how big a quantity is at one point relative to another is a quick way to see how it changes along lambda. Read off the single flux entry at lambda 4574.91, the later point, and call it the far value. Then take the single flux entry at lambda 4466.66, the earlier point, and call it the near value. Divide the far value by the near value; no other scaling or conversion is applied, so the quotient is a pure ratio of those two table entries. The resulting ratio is 1.13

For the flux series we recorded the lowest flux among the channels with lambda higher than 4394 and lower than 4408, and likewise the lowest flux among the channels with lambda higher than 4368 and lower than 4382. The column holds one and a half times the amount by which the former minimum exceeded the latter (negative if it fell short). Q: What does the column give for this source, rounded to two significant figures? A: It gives -2.2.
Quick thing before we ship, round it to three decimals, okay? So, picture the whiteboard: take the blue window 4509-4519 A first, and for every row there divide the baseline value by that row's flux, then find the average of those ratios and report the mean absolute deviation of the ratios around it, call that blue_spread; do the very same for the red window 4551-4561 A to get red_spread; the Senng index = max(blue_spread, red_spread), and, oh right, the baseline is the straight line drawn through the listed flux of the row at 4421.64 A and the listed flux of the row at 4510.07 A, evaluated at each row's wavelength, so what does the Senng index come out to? 0.054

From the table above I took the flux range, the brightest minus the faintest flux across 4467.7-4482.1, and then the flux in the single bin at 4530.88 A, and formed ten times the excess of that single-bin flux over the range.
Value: 120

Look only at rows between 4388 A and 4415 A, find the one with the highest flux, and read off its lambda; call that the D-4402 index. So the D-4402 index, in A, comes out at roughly 4411.47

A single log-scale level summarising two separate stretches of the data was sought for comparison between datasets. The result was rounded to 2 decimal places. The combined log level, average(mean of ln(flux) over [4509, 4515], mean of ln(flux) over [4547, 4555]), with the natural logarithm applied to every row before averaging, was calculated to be 2.96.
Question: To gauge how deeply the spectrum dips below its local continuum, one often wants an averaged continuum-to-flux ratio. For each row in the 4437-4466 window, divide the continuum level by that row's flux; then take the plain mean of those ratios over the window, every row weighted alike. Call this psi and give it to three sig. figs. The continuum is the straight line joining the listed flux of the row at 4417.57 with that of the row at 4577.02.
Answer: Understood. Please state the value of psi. 1.03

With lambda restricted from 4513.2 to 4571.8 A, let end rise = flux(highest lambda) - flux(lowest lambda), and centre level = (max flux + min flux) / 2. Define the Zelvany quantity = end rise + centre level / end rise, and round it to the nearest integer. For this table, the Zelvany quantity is -44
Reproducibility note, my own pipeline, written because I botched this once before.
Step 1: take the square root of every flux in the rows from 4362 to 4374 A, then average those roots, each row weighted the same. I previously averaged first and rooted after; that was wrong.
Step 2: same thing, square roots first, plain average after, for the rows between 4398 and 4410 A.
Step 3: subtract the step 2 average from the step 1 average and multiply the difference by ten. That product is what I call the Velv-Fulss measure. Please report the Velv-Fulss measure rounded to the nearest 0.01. 1.12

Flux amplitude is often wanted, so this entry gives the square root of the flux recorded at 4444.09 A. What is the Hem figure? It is 4.21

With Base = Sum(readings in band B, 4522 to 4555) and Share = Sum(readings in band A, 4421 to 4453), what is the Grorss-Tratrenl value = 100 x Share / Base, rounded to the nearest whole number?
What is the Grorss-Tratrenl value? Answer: 104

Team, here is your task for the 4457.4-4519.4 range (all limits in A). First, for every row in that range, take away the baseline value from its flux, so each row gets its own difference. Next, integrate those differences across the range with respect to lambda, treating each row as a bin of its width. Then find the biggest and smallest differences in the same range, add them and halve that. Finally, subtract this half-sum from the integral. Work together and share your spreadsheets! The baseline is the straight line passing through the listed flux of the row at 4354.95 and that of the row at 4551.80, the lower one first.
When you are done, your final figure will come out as 59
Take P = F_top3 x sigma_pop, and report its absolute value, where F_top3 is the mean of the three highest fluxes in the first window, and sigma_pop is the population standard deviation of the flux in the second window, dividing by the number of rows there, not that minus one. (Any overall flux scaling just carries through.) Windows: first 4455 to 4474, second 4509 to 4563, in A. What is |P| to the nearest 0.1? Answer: 21.6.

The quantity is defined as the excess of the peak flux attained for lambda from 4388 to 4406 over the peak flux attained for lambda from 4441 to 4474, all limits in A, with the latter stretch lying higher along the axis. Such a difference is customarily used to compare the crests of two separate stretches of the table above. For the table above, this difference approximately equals -4.5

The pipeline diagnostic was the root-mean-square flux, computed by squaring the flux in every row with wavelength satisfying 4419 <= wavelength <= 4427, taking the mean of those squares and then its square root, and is 20.61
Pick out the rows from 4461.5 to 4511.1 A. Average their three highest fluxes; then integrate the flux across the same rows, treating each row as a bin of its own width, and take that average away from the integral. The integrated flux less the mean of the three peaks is 990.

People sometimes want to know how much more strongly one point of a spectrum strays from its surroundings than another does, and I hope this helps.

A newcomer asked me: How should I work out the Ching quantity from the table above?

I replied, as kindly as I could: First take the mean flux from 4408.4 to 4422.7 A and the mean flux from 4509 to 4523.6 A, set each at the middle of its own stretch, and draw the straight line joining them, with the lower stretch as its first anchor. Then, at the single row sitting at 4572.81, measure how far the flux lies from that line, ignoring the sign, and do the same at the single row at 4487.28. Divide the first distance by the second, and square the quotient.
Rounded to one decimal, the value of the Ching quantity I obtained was 2.7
